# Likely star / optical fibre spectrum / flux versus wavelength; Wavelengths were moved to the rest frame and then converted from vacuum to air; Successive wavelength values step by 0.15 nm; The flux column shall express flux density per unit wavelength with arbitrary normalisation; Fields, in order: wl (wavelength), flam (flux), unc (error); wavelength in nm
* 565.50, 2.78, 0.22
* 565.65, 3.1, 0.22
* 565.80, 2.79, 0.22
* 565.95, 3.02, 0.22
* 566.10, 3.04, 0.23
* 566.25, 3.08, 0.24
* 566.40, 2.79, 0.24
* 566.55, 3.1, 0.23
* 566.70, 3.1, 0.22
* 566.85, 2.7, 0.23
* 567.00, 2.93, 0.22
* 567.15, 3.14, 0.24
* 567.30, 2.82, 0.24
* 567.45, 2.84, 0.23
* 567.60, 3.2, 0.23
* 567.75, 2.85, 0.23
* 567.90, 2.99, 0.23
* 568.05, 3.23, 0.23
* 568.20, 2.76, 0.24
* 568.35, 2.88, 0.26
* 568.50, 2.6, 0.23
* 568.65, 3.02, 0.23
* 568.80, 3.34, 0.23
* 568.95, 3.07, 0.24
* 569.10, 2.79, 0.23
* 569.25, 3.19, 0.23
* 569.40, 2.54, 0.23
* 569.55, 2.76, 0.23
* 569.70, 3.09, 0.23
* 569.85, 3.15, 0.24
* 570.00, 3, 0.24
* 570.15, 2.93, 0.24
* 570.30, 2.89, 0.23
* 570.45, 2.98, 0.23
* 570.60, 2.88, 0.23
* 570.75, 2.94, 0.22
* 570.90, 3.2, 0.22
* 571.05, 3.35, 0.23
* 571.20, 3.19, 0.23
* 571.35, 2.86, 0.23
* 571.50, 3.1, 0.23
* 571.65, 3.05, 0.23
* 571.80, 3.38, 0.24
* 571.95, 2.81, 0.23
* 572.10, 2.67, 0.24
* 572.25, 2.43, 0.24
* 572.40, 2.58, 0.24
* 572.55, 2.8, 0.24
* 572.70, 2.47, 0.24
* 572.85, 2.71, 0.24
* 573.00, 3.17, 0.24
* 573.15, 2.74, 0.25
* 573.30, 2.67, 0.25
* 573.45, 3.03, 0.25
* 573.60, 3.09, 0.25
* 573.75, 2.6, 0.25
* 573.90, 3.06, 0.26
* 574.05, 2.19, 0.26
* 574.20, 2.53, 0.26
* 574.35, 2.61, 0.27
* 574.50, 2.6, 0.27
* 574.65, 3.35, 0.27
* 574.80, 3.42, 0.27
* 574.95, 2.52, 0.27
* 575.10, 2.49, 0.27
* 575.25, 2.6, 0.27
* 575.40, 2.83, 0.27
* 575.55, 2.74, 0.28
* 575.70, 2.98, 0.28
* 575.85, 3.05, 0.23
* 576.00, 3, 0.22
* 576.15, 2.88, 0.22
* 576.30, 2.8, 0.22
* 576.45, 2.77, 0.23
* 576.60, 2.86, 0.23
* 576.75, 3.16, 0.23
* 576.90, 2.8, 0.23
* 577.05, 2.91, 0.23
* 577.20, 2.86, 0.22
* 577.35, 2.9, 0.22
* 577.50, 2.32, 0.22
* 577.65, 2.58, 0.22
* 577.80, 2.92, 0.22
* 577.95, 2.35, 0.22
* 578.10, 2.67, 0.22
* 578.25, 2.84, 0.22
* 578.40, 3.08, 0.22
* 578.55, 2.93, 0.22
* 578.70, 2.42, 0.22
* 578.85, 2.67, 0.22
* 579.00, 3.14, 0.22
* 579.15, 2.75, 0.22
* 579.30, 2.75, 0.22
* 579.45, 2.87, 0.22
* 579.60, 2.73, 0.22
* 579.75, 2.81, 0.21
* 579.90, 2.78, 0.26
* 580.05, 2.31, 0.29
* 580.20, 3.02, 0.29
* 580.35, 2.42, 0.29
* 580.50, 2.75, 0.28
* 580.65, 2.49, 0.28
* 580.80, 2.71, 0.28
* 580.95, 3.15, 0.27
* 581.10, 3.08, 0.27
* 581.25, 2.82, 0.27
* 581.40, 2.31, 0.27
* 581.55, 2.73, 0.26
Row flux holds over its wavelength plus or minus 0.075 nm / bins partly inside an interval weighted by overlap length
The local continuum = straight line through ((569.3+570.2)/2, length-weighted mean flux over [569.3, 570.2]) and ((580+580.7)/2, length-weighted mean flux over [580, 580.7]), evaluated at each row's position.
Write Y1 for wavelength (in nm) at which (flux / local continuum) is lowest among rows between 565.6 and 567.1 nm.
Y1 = 566.85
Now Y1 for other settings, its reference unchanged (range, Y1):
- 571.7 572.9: 572.25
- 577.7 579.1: 577.95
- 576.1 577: 576.45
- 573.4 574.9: 574.05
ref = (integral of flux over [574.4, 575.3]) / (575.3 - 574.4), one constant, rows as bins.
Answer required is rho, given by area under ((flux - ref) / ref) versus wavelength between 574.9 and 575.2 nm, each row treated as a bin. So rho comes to -0.03 nm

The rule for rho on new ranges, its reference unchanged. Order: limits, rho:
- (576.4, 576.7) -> 0.00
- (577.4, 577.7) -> -0.04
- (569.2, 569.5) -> 0.00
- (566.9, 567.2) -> 0.02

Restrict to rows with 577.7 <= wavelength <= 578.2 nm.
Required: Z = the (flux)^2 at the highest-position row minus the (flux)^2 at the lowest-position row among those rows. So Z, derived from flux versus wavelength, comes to -1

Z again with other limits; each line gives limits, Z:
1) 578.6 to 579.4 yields 2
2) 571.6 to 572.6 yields -1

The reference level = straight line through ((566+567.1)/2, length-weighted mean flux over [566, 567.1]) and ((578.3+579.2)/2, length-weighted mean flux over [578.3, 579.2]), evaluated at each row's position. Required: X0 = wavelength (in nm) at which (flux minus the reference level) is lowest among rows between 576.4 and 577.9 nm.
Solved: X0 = 577.50 nm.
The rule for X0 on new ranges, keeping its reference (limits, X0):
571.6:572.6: 572.25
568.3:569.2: 568.50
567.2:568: 567.30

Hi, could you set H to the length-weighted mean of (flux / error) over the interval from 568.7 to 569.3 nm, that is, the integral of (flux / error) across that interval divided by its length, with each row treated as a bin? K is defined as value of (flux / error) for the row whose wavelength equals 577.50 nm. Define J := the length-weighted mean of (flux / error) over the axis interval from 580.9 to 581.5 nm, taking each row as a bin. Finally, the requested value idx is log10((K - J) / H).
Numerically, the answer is -2.2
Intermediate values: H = 13.3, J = 10.5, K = 10.5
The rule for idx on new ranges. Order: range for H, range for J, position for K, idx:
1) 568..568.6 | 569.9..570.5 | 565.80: -2.0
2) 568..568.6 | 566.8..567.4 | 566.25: -1.6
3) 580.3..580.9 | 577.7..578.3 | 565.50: -1.3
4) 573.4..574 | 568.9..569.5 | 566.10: -1.2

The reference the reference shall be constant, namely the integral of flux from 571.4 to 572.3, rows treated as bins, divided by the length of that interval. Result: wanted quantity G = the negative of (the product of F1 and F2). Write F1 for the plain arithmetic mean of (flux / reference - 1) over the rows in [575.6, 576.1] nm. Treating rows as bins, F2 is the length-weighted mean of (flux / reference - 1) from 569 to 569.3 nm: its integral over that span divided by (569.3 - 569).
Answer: -0.0007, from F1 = 0.031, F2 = 0.021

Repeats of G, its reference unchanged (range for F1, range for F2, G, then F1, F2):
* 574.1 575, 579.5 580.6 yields -0.0022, -0.028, -0.079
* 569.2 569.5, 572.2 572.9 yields -0.0020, -0.018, -0.109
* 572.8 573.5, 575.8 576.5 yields -0.0001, -0.019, -0.007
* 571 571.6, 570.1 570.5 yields -0.0003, 0.071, 0.004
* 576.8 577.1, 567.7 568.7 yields -0.0001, -0.022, -0.005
